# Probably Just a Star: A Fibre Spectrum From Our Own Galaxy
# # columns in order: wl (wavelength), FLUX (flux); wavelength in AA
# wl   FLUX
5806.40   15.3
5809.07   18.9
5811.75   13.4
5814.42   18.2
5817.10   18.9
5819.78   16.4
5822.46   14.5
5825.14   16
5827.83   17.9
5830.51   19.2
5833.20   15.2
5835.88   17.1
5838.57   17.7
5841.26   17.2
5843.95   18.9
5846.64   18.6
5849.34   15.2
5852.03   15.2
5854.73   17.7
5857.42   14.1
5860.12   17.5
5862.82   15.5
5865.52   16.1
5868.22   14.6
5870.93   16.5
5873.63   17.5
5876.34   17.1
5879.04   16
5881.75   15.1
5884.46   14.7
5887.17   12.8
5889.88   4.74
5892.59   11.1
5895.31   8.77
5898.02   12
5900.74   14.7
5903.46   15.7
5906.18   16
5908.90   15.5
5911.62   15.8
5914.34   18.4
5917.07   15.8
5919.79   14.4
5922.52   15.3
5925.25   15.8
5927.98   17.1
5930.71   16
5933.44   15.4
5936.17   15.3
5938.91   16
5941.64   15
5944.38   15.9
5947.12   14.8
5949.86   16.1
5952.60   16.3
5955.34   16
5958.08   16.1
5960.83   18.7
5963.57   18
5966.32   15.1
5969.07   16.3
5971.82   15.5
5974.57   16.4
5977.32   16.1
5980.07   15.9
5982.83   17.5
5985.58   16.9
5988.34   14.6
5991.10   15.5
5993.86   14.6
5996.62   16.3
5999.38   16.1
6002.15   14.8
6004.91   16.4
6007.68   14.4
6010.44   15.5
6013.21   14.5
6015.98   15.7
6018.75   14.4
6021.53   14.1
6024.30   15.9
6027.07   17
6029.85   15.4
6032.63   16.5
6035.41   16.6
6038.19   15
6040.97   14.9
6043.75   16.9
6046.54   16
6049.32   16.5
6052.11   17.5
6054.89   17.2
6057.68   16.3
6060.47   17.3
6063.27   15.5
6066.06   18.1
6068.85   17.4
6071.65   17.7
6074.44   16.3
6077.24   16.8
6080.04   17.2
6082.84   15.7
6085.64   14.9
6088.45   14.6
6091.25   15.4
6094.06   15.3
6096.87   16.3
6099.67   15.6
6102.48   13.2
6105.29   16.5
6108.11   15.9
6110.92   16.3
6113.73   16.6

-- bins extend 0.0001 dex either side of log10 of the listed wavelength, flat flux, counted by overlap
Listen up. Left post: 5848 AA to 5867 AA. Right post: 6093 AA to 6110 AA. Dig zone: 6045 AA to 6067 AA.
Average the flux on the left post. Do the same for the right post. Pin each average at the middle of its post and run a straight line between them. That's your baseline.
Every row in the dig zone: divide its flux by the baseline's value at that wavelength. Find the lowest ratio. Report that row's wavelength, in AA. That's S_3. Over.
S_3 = 6063.27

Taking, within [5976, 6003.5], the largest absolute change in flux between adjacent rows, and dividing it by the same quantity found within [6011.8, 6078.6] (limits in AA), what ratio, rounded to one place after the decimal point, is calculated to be 0.9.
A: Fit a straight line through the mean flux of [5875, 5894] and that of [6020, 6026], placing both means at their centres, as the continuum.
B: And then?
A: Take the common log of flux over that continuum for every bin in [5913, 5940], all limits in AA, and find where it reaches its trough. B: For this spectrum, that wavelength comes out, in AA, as 5919.79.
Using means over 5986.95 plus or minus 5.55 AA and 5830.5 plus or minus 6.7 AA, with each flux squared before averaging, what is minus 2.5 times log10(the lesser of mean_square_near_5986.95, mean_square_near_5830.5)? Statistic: -6.04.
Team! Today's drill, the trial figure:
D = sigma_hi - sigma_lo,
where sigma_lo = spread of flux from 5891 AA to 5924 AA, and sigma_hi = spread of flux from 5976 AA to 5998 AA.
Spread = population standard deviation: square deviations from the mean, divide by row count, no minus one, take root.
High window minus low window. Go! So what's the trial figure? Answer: -1.5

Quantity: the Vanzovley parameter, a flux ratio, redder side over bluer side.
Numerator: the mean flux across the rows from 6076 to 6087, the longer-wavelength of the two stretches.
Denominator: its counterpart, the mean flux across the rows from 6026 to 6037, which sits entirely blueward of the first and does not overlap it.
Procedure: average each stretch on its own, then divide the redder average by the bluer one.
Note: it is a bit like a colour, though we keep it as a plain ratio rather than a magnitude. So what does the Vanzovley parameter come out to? 0.99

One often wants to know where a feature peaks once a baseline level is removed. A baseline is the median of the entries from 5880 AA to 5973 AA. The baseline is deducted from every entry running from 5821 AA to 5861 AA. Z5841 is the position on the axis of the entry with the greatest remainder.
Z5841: 5830.51 AA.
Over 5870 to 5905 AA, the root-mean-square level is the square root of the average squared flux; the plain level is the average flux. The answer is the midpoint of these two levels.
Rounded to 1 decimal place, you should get 13.8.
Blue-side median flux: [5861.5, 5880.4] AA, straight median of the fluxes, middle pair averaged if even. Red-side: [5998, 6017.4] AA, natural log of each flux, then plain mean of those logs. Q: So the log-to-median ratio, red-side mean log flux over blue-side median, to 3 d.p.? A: 0.170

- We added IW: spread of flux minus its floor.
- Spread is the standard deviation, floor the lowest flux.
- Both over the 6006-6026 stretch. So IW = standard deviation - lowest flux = -13.4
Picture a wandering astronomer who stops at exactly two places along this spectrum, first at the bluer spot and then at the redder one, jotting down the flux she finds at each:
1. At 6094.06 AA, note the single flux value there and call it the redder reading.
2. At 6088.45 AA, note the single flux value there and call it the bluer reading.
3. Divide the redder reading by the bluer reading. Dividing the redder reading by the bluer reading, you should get 1.05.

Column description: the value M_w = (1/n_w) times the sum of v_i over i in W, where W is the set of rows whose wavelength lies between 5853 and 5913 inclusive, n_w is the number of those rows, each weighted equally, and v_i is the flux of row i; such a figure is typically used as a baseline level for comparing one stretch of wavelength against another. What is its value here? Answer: 14.5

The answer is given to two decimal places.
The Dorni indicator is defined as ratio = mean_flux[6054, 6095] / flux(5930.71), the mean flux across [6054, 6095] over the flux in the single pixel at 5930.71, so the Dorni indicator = 1.02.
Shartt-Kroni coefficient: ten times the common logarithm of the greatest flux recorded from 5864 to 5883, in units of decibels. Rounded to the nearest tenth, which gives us 12.4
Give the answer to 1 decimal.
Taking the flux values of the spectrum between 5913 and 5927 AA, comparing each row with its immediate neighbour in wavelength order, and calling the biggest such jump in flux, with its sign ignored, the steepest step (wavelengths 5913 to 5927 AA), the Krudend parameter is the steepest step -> 2.6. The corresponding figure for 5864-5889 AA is 1.9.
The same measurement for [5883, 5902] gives 8.1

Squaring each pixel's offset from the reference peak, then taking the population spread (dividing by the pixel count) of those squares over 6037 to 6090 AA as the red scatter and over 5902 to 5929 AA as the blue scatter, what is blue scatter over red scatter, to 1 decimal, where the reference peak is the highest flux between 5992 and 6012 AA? 1.4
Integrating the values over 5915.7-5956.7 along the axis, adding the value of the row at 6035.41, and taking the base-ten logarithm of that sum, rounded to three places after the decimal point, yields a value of 2.819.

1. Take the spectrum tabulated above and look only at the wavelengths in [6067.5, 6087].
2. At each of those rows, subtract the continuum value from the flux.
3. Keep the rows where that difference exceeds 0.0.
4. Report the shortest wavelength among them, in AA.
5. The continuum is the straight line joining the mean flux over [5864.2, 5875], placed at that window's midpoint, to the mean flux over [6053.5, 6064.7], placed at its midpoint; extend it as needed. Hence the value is 6068.85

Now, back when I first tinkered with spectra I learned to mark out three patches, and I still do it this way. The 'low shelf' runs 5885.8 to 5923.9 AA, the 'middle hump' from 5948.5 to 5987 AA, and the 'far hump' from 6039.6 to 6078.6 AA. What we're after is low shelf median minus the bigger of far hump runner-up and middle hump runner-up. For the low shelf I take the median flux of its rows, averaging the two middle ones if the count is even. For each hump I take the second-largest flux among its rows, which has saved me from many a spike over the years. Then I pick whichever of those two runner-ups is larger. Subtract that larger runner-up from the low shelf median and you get -3.0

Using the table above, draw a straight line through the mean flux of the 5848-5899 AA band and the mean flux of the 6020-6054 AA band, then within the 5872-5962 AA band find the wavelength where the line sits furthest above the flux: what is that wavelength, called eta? 5889.88 AA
